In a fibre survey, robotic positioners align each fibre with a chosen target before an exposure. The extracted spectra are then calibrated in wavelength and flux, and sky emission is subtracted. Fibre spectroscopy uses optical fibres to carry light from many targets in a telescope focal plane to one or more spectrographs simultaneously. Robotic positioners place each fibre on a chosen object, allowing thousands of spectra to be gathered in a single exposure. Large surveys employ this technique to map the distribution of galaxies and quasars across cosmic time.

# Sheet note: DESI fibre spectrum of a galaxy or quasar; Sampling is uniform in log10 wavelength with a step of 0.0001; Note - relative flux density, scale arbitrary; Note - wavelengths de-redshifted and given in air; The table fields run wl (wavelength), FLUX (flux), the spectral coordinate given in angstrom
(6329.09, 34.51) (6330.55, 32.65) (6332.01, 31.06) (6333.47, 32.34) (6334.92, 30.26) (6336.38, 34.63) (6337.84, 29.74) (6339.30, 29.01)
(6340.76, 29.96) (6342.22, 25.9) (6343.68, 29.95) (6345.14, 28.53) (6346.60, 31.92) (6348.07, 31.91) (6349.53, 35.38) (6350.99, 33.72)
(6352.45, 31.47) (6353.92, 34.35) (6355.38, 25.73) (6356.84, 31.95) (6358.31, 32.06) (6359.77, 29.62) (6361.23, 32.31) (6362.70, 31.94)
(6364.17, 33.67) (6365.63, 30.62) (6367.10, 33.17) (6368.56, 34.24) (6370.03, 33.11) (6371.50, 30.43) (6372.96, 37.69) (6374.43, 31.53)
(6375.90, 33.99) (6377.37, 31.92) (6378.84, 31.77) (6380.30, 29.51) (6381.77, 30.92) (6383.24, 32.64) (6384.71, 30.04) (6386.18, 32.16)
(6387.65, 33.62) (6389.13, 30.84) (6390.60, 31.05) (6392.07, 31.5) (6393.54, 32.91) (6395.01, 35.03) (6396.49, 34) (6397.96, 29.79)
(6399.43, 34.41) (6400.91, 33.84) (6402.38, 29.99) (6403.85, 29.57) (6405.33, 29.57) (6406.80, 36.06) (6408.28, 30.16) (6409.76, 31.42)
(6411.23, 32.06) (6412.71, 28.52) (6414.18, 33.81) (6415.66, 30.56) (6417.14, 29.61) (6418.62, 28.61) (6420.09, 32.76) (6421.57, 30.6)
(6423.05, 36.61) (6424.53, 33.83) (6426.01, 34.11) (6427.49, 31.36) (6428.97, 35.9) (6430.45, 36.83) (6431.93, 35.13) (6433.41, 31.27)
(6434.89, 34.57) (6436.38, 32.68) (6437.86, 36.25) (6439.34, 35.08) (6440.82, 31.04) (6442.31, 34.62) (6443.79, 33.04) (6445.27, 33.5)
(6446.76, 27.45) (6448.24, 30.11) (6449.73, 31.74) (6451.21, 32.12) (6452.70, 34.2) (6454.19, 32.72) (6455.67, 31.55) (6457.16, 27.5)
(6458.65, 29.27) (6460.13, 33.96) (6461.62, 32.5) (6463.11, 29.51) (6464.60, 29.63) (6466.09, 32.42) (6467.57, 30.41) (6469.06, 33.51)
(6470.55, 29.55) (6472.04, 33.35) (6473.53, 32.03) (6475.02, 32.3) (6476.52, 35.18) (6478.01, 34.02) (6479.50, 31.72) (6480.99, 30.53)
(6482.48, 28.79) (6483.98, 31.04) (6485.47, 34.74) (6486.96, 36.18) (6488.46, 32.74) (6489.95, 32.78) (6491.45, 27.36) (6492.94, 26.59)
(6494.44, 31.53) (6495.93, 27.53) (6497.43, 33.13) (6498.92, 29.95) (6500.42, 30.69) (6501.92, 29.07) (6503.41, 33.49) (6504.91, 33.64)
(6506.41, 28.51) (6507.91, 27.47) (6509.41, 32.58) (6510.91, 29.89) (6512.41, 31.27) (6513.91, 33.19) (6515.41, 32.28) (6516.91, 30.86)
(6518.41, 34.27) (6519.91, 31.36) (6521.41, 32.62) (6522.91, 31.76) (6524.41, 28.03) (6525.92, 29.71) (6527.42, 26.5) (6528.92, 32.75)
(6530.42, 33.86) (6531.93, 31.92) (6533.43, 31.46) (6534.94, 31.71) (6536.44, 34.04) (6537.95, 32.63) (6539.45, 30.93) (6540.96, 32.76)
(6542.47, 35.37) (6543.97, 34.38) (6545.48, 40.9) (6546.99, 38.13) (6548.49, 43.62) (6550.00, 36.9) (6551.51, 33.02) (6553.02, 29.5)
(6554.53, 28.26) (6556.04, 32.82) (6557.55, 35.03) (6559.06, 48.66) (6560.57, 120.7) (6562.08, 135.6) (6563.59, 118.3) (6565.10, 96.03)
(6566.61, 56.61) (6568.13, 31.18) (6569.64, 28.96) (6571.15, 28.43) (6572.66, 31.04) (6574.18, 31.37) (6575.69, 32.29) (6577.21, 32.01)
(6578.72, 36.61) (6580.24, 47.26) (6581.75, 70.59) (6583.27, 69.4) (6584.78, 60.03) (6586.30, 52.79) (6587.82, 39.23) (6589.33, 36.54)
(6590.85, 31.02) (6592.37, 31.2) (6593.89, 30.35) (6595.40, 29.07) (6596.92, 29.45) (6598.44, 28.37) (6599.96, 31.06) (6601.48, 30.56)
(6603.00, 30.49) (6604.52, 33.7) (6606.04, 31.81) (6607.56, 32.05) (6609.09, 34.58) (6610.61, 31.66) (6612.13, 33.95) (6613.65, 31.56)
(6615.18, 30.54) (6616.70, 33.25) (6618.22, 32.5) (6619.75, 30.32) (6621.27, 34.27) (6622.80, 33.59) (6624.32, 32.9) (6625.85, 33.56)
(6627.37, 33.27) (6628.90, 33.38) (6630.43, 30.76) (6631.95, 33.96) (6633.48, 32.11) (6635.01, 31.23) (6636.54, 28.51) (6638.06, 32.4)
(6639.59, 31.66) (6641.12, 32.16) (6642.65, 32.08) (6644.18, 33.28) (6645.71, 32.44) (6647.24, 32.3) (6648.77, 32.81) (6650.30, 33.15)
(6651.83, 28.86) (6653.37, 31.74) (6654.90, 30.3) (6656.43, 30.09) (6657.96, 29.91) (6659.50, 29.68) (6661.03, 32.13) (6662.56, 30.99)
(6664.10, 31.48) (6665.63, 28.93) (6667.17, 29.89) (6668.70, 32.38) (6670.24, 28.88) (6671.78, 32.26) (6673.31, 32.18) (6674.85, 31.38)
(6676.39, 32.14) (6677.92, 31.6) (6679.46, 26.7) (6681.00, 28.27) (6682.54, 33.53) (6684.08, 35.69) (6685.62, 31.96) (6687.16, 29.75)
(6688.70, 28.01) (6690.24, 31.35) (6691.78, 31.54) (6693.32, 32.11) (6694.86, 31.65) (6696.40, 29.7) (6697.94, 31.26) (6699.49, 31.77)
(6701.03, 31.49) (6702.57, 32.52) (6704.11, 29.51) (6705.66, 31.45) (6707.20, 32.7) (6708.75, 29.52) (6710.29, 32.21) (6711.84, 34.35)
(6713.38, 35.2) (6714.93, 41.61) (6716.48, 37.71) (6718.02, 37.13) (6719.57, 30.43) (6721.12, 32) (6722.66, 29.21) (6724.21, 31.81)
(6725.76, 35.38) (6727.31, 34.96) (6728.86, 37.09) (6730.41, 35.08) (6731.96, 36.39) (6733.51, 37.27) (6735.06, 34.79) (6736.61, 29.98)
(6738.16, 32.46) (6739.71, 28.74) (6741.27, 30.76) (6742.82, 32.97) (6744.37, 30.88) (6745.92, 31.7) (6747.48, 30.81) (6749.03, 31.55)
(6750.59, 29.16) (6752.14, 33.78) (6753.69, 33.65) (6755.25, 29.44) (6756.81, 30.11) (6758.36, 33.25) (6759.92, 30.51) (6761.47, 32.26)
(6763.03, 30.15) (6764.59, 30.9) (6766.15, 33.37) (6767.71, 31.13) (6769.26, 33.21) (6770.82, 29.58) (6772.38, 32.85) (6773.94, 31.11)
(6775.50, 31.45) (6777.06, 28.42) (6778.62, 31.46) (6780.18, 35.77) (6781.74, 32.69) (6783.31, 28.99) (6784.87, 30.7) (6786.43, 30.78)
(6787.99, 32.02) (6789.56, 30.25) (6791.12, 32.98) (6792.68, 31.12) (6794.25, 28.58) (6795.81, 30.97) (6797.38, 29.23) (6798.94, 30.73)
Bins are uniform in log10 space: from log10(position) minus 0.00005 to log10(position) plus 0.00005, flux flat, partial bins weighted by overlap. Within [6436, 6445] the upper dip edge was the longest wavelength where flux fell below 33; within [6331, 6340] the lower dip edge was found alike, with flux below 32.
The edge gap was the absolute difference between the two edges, 101.5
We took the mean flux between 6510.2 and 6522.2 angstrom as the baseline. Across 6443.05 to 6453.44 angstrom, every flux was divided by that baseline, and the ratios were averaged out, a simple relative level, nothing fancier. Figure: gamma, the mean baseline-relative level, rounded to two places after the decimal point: 0.99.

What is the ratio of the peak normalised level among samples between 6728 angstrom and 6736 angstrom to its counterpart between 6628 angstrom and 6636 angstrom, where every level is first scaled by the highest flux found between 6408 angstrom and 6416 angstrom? 1.1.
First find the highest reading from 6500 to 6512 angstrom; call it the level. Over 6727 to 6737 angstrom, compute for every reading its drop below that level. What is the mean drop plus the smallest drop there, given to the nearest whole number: -5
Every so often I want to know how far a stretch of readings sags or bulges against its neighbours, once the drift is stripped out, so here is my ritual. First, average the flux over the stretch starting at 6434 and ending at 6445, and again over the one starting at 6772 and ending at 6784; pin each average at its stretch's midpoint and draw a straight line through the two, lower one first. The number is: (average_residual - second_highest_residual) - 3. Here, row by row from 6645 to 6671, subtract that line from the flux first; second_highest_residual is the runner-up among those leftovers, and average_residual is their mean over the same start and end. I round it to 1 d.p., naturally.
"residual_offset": -4.8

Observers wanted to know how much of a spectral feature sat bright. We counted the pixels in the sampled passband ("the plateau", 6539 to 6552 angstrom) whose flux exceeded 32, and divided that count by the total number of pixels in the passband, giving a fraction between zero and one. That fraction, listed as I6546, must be 0.89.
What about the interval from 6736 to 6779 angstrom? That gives 0.32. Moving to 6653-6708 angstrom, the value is 0.28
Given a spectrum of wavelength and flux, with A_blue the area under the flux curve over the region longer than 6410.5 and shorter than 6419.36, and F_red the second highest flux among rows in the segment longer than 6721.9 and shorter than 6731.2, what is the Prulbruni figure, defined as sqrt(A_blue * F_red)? 97.8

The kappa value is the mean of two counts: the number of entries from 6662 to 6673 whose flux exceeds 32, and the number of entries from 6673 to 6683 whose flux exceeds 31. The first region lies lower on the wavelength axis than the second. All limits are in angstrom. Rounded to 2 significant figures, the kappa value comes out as 3.5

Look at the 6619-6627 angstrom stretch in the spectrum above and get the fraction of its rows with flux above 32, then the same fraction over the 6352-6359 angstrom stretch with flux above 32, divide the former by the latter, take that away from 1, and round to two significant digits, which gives -1.0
